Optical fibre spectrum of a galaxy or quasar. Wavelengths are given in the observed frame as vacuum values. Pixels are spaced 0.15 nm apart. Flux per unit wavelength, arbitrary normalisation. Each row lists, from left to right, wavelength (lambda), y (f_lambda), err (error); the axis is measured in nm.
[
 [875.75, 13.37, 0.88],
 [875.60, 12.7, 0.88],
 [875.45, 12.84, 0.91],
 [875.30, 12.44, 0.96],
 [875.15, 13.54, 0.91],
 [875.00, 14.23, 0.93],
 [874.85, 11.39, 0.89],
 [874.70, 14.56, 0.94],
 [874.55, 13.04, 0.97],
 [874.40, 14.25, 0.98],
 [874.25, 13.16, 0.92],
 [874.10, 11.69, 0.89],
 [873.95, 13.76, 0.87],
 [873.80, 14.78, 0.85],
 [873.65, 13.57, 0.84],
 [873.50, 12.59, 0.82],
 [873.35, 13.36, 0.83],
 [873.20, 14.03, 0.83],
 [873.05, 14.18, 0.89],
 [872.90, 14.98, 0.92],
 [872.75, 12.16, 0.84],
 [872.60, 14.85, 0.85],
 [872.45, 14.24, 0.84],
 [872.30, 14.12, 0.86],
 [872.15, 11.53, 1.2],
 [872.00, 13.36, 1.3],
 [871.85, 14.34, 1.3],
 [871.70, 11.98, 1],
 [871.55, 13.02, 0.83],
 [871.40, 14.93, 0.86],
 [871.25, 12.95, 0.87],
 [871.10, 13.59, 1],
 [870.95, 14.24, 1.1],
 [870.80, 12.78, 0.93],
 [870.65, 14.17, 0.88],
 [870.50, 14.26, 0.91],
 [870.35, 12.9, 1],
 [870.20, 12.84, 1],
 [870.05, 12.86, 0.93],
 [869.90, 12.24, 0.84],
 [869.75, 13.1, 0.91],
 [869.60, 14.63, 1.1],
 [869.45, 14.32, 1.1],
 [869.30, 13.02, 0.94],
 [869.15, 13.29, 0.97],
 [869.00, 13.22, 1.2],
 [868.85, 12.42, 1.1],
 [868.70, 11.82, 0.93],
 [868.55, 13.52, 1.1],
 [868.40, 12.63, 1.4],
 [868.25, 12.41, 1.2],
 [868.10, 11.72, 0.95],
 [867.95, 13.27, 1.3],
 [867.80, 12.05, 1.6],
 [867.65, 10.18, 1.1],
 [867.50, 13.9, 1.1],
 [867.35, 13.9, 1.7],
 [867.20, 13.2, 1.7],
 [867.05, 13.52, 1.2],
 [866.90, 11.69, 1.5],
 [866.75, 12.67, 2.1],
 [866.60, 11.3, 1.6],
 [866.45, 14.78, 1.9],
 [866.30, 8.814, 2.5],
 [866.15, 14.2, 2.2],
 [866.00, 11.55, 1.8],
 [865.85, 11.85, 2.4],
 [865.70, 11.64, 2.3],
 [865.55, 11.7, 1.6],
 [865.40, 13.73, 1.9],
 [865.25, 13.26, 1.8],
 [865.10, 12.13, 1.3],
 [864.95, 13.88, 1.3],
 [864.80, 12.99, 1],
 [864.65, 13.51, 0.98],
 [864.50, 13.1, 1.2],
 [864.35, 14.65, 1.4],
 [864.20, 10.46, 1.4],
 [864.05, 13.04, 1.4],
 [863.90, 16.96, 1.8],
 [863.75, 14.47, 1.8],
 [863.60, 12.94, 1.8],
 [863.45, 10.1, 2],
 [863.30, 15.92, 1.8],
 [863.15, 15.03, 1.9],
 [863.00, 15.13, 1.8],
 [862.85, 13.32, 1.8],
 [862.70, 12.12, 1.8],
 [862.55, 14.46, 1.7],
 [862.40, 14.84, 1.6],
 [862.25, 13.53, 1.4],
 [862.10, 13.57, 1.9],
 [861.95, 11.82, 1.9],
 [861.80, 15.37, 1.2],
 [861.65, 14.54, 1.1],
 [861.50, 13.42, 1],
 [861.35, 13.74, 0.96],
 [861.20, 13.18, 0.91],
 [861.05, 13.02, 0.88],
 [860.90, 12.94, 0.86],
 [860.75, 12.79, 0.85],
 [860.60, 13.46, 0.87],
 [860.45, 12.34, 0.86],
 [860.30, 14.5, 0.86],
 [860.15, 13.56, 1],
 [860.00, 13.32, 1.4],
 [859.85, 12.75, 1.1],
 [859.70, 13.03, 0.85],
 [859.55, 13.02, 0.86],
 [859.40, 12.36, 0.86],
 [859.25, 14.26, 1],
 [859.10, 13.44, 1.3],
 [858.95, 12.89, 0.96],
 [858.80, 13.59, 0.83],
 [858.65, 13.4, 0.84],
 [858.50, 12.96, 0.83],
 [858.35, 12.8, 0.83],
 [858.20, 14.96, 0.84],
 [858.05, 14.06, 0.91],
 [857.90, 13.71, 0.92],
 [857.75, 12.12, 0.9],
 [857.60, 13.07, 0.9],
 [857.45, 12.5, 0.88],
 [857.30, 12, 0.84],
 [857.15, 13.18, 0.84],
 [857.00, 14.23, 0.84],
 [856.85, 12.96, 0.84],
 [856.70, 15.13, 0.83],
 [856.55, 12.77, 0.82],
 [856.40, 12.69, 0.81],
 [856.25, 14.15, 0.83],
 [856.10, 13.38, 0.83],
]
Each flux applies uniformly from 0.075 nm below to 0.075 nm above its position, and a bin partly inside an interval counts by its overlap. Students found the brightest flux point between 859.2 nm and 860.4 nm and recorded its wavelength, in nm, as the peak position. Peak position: 860.30 nm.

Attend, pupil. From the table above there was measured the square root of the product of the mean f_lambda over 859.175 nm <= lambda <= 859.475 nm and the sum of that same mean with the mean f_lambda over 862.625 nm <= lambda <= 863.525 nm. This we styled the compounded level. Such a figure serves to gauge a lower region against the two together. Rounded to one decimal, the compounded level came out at 18.9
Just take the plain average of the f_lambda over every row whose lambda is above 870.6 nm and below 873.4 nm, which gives 13.62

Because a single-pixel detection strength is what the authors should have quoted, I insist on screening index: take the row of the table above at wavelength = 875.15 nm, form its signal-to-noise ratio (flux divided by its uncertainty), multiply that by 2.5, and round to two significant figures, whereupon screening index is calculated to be 37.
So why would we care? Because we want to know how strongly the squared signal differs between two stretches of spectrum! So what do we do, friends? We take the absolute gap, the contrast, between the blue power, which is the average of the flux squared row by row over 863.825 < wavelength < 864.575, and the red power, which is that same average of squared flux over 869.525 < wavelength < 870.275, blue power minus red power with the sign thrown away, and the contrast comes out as 18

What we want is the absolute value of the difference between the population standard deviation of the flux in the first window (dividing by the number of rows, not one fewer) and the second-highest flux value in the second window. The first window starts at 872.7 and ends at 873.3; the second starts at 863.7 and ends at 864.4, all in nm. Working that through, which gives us 13.6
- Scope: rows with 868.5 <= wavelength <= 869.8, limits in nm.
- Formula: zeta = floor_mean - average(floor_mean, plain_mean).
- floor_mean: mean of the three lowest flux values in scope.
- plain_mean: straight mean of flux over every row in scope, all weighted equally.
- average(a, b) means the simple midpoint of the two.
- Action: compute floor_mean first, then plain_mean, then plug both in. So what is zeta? -0.42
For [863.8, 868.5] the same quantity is -1.46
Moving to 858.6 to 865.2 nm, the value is -1.34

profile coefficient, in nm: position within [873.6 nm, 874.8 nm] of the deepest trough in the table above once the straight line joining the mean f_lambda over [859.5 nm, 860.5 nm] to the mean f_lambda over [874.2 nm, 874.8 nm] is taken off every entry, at 874.10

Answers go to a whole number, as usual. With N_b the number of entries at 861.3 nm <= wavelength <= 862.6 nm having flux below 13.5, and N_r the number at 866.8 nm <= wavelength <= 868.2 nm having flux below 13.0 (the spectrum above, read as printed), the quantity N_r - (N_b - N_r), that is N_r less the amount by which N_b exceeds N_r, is 6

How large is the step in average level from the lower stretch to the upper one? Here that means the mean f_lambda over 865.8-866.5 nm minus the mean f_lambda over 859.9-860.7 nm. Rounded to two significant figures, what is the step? -1.2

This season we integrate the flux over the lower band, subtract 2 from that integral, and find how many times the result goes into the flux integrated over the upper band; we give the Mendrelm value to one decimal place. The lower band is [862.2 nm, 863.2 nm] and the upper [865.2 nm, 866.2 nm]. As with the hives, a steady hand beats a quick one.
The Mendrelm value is 1.0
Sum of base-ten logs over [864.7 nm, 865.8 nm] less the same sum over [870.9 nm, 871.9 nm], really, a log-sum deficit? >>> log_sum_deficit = -0.19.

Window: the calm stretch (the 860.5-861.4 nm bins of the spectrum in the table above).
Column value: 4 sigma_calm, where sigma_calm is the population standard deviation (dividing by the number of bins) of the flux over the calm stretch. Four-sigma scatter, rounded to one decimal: 1.3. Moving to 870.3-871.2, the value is 2.5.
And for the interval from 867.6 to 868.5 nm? 3.9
